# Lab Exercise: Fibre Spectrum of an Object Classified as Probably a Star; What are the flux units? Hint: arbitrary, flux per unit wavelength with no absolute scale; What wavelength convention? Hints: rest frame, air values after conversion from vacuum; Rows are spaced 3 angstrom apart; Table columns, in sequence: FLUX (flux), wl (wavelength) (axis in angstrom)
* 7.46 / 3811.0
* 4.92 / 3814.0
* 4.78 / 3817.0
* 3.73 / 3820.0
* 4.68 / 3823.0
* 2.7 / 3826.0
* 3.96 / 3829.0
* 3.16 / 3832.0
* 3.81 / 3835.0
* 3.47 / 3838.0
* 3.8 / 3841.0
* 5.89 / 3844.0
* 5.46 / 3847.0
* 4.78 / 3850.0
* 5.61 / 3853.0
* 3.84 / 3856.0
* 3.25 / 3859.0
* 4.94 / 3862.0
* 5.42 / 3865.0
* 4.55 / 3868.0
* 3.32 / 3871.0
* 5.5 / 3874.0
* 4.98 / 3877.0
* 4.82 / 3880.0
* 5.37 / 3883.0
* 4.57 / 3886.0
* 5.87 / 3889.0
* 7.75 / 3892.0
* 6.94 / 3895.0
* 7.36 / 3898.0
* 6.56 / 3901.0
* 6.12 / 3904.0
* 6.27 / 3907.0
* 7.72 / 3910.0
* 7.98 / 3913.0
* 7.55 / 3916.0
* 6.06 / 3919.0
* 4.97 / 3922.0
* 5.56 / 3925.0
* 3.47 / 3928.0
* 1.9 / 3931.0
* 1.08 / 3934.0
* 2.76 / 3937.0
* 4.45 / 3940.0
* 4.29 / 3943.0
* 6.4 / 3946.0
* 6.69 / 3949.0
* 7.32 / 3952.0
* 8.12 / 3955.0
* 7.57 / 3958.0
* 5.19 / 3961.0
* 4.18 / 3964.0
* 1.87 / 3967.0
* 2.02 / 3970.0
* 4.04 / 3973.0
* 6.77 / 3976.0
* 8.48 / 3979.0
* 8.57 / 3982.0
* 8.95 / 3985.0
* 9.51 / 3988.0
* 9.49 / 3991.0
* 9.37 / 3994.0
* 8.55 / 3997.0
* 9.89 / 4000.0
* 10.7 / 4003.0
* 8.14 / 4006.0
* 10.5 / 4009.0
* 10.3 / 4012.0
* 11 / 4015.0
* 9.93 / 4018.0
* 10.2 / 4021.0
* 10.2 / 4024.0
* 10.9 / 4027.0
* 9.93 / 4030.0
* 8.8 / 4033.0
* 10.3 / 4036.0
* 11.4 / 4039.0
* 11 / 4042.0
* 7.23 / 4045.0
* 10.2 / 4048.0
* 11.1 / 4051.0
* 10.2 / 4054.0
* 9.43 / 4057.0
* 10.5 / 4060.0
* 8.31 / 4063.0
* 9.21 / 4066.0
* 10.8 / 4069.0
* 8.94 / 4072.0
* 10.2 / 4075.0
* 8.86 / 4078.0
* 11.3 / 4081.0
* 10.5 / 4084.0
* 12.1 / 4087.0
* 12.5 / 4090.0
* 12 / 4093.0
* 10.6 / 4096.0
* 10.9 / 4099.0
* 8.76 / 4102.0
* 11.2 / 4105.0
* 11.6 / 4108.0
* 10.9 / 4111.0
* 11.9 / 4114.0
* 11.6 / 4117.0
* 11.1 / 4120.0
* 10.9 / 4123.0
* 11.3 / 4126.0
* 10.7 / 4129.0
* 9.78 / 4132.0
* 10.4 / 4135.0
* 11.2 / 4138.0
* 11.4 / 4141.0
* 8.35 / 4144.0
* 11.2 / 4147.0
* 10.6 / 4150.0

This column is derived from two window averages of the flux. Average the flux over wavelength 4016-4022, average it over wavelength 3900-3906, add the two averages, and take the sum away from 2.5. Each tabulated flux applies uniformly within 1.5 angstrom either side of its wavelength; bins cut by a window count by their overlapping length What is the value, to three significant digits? -13.9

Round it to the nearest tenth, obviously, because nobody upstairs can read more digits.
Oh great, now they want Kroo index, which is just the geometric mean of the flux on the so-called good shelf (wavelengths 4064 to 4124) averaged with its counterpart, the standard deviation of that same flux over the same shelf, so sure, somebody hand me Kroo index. 5.9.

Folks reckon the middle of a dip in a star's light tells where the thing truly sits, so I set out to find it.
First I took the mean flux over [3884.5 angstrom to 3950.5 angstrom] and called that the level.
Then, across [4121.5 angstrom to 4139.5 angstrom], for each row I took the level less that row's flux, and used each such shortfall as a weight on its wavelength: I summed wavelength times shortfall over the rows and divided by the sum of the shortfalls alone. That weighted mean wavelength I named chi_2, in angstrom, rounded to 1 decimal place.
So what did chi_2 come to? 4130.4 angstrom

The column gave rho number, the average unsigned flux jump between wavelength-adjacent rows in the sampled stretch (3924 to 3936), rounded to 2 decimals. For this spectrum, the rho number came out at 1.49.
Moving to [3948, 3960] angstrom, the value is 0.66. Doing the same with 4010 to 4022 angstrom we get 0.68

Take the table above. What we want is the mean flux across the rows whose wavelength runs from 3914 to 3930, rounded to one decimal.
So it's 5.5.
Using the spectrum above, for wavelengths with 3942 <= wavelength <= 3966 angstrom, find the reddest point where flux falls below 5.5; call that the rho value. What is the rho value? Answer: 3964.0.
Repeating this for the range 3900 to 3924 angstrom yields 3922.0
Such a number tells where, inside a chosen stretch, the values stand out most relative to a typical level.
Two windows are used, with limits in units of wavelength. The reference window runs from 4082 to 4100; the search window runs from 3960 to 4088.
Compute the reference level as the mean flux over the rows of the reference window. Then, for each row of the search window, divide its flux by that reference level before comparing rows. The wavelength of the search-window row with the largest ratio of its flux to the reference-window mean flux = 4087.0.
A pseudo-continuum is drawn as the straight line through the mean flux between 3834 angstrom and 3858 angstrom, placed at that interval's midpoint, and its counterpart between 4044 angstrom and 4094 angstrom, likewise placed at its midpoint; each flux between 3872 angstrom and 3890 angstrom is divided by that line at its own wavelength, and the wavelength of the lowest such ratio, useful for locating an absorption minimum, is 3886.0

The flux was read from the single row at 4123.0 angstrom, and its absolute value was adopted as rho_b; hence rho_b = 10.9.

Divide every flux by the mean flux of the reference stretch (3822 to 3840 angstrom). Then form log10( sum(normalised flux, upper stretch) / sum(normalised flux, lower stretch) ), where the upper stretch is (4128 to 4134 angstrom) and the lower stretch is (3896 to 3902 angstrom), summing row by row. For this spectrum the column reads 0.17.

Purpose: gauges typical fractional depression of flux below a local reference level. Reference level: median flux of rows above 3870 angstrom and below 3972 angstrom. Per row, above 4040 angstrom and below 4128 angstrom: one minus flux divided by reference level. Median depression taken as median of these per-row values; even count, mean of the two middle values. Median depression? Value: -1.0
